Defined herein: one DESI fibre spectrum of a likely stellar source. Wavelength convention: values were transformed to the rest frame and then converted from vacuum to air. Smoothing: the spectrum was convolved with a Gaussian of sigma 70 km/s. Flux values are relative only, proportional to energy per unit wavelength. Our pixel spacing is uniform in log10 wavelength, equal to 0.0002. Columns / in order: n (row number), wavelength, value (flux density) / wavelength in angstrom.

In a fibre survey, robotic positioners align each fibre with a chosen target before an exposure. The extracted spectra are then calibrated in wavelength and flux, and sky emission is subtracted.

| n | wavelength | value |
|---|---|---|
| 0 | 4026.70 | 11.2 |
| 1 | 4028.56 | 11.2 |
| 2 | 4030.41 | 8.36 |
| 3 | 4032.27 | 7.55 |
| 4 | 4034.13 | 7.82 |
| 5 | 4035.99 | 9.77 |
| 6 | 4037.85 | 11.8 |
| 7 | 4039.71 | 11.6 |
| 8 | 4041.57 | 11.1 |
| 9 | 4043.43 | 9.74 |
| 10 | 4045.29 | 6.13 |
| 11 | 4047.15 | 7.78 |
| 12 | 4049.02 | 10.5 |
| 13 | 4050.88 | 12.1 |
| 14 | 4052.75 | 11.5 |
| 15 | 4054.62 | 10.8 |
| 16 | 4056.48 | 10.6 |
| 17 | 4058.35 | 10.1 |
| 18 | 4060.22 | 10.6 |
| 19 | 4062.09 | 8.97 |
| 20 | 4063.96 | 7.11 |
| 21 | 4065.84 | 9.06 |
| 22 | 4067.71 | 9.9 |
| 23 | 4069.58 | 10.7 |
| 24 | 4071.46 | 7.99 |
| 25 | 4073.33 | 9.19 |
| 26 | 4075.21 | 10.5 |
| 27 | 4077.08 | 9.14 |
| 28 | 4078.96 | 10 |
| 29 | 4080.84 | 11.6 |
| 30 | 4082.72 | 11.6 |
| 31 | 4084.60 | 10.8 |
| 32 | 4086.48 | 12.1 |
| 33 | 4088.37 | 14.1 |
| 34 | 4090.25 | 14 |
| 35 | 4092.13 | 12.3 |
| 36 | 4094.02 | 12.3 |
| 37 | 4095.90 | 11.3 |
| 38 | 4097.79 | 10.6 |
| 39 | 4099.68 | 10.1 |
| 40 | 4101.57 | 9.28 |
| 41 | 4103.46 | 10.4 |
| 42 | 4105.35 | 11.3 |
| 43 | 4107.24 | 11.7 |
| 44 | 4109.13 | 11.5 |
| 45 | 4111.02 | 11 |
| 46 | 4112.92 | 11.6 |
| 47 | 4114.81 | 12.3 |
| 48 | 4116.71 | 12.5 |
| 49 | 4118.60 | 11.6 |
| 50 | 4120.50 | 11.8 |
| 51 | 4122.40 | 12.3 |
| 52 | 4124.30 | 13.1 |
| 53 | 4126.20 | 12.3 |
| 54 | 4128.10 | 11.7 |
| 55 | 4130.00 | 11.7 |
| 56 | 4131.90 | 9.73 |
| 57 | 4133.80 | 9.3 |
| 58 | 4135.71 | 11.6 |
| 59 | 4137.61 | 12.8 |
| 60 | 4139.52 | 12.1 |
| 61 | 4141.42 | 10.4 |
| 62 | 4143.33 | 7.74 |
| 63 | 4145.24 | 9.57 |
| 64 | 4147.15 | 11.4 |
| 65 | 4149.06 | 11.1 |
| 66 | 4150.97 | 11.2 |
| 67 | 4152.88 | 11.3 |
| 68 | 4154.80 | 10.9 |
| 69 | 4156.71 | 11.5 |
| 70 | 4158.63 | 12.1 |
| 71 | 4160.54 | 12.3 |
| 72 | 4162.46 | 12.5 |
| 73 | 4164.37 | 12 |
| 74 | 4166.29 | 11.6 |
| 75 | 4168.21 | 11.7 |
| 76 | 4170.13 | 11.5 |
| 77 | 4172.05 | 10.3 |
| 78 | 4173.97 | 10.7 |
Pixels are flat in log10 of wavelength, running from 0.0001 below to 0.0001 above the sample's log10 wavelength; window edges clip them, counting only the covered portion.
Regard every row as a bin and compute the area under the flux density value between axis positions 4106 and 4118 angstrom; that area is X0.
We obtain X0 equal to 141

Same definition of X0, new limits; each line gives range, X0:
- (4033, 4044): 113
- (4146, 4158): 135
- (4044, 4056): 118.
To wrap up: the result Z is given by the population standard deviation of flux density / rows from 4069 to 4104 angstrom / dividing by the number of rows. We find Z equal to 1.55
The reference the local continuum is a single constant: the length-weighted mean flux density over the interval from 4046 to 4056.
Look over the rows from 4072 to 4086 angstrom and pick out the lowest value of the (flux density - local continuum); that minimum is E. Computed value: -1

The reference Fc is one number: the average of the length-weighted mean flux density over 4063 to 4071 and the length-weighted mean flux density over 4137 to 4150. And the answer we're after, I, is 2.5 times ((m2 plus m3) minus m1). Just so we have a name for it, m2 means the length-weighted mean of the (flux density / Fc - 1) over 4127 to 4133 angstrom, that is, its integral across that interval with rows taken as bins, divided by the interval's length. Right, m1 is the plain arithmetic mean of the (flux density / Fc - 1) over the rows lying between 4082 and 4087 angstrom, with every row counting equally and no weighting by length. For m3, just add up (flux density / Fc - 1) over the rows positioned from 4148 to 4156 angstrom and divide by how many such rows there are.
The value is 0.19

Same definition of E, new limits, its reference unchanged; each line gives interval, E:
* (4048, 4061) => 0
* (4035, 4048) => -4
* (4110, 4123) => 1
